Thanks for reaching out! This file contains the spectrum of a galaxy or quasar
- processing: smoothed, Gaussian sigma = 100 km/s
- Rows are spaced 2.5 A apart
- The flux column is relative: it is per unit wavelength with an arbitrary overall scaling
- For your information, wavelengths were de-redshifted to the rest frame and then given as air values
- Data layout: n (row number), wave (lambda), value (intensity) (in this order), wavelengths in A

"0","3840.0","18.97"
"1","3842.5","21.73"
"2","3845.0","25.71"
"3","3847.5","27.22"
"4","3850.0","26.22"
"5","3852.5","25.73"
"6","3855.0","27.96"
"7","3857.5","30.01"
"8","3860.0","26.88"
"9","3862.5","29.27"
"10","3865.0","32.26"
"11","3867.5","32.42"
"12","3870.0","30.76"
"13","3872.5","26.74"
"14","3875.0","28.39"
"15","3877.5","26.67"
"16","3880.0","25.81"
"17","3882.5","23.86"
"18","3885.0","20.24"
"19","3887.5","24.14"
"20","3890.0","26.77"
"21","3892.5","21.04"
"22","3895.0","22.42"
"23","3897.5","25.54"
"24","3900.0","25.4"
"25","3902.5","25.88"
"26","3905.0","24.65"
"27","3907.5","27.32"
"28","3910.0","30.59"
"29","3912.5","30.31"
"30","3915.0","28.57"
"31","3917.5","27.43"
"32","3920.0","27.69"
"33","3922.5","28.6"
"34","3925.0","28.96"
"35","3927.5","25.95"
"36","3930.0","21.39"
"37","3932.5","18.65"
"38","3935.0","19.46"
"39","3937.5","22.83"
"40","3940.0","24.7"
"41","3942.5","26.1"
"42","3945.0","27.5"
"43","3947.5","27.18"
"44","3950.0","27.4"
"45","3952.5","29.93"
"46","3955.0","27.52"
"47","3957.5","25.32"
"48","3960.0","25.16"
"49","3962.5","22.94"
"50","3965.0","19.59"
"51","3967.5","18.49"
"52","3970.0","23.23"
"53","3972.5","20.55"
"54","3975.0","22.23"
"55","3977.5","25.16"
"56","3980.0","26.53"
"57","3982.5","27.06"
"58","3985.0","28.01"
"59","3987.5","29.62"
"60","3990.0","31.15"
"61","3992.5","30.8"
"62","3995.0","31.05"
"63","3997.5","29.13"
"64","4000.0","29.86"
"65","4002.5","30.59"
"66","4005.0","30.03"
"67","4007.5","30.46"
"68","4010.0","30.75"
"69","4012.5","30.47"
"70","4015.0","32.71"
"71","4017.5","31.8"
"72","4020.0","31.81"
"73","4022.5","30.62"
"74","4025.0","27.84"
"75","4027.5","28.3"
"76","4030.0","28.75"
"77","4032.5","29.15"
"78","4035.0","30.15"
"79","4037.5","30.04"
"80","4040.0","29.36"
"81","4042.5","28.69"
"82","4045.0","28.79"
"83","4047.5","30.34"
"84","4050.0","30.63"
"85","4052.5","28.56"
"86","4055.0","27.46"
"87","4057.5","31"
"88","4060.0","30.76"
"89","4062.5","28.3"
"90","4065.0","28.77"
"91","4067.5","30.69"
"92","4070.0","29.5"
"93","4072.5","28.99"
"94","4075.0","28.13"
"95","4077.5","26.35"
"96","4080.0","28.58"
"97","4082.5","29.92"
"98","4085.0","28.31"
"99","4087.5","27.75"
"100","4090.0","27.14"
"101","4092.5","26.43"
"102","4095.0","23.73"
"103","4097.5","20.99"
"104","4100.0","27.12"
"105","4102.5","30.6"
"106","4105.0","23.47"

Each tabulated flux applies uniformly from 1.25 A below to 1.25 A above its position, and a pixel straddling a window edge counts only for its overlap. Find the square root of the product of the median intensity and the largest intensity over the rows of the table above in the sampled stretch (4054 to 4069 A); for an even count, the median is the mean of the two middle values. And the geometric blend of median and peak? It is 30.4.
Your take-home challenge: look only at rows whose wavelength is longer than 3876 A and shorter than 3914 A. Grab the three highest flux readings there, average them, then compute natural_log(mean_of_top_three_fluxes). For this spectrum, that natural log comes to 3.381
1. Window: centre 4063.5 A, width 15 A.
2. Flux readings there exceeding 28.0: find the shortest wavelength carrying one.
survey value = 4057.5 A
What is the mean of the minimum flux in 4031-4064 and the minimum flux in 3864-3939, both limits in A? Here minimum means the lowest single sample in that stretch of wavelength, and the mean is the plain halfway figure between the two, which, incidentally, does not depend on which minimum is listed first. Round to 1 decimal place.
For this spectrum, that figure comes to 23.1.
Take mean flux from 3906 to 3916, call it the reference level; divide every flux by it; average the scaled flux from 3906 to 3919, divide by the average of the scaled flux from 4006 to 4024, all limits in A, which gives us 0.92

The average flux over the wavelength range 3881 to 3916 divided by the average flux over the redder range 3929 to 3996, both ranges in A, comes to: 1.01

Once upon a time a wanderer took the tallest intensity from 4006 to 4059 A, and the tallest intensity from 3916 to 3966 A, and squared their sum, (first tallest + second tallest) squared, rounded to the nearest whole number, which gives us 3924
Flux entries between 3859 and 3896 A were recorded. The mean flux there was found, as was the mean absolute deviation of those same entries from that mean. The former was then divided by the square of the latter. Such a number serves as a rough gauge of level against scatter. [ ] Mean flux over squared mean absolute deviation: 3.2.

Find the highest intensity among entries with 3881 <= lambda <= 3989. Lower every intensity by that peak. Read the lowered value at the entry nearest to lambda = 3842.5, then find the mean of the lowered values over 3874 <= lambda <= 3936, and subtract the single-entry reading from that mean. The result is 3.7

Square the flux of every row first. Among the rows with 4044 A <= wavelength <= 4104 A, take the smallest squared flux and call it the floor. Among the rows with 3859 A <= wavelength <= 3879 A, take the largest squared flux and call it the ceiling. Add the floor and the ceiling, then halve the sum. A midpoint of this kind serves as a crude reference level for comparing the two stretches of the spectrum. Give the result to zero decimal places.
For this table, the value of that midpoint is 746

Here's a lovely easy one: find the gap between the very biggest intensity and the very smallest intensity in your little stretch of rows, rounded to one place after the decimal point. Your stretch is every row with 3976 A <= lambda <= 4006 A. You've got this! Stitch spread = 6.0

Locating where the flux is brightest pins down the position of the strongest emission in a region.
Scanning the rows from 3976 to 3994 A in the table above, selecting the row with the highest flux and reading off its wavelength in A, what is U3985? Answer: 3990.0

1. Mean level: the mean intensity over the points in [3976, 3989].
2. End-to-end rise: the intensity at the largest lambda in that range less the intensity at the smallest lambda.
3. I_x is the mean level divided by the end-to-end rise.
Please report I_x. 6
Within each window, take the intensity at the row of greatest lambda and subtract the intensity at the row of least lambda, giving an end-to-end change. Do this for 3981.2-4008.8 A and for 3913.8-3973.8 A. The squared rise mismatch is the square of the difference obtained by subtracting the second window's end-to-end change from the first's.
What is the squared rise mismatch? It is 130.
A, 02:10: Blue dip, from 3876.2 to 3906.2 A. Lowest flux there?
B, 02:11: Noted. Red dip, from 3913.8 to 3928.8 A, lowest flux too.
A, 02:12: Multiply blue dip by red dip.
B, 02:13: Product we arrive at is 525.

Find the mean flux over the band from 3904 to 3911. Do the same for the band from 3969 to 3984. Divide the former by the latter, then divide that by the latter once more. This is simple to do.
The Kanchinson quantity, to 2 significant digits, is 0.047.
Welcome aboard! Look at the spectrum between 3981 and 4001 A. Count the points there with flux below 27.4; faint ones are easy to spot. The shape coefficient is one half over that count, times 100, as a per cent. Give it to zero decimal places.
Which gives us 50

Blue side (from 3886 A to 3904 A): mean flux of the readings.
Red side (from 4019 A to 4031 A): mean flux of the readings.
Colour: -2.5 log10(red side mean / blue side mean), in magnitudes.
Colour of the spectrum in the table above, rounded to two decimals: -0.20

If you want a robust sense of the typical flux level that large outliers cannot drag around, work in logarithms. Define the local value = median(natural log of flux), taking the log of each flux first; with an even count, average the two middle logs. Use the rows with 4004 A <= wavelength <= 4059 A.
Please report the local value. 3.40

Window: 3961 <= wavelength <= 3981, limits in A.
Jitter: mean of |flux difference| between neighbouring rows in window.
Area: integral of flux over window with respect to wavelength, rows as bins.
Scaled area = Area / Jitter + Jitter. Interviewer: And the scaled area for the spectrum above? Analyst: 178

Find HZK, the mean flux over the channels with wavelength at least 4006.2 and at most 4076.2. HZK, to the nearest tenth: 29.7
